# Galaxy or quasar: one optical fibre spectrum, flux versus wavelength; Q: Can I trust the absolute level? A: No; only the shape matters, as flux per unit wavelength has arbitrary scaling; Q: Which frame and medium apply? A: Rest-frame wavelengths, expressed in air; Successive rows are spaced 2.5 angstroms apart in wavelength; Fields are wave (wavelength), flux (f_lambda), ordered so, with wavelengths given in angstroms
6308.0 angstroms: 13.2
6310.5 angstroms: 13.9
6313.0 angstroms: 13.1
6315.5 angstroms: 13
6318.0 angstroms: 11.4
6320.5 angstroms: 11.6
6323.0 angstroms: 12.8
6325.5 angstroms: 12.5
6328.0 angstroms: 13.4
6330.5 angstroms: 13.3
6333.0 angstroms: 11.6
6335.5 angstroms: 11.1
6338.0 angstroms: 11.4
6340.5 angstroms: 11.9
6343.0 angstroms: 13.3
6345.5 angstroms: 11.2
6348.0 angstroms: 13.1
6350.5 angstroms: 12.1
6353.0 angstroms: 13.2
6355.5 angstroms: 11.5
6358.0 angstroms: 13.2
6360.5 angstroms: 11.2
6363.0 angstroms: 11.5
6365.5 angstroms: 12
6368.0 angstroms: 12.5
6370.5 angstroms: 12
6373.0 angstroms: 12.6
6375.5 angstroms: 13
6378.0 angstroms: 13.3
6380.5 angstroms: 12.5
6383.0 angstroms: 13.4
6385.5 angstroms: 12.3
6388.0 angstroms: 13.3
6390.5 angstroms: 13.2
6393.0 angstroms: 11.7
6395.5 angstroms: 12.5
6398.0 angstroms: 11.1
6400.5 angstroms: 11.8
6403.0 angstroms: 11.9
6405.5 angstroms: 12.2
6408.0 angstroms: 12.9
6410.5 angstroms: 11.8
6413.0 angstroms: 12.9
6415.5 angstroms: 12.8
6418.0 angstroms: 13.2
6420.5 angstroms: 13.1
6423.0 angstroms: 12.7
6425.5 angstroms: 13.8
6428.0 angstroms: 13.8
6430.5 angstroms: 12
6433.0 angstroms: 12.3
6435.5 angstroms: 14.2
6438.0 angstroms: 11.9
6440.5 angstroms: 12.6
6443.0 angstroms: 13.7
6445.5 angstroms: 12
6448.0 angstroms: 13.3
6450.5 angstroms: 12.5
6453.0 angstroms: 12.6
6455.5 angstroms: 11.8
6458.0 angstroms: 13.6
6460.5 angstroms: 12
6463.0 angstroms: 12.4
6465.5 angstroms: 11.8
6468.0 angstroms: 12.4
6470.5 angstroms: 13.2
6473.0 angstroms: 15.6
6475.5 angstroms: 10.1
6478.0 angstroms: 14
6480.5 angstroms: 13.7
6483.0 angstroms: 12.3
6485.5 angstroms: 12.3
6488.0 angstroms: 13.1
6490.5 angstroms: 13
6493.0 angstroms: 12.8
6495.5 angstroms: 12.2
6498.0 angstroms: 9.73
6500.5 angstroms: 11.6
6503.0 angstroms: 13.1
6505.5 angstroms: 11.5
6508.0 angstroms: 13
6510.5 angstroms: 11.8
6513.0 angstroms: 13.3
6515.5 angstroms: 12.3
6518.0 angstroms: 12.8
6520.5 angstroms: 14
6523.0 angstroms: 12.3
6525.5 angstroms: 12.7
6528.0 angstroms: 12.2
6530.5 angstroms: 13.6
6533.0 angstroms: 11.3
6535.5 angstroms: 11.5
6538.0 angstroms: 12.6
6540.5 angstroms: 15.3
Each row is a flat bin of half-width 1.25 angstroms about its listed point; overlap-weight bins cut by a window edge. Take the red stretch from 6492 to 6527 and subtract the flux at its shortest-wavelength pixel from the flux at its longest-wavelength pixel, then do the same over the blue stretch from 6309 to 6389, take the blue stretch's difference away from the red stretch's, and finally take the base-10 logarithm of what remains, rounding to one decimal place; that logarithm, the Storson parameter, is -0.3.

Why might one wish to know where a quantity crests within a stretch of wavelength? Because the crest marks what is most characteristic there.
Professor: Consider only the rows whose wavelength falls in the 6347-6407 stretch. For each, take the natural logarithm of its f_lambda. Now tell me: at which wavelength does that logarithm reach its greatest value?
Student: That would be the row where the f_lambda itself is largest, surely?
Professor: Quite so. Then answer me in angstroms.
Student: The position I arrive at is 6383.0 angstroms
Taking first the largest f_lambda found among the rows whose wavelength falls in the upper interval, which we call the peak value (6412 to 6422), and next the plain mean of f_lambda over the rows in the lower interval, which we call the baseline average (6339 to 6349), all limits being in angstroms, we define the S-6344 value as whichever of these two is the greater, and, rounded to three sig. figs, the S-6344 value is 13.2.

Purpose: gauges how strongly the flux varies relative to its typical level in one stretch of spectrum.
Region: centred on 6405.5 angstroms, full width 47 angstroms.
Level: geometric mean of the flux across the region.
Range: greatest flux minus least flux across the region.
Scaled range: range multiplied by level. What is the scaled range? 34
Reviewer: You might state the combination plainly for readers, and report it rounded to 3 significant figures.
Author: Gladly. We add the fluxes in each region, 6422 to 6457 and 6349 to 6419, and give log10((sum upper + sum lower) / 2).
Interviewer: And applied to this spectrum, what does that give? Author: 2.42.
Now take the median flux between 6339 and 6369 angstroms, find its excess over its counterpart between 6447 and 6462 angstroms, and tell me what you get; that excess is -0.50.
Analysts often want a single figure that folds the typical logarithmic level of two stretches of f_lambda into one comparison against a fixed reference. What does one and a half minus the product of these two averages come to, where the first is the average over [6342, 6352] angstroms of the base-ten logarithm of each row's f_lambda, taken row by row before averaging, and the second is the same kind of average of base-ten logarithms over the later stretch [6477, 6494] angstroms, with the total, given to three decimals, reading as 0.282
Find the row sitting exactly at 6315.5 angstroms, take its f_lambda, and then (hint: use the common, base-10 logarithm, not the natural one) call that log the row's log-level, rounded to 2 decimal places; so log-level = 1.11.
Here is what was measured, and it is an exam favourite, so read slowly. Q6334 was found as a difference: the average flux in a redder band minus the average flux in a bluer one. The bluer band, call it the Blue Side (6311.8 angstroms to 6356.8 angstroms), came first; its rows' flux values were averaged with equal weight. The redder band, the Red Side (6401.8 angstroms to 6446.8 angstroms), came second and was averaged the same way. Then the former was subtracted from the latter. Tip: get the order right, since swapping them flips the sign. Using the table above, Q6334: 0.46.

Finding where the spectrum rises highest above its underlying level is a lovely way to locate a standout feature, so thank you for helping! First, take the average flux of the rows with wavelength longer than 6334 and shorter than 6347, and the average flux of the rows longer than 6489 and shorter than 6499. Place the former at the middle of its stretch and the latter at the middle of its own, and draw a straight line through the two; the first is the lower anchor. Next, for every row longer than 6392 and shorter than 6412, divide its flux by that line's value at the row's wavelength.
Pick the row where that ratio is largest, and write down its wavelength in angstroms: 6408.0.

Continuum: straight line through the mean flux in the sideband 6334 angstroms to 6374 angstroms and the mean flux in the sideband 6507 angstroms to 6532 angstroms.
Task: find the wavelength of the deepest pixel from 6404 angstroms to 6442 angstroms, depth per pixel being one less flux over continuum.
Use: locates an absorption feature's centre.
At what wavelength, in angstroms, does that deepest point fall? 6438.0 angstroms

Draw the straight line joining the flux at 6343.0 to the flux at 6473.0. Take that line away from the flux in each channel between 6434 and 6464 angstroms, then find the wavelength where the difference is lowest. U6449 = 6455.5 angstroms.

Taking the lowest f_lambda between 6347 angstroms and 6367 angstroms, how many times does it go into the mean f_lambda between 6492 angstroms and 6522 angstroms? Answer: 1.10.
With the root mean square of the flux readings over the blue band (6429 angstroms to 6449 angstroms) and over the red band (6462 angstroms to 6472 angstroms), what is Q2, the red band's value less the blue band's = -0.3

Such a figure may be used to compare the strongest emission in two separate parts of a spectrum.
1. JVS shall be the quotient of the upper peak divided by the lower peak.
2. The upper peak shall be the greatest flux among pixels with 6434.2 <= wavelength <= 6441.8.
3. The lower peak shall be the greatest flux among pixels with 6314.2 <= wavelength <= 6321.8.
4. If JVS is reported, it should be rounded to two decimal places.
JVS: 1.09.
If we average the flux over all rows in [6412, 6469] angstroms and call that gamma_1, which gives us 12.8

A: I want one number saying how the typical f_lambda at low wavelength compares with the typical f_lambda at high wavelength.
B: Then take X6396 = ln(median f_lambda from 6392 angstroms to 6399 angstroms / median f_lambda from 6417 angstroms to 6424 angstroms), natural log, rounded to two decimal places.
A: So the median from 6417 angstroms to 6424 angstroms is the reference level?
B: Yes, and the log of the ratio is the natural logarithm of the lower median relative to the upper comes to -0.11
